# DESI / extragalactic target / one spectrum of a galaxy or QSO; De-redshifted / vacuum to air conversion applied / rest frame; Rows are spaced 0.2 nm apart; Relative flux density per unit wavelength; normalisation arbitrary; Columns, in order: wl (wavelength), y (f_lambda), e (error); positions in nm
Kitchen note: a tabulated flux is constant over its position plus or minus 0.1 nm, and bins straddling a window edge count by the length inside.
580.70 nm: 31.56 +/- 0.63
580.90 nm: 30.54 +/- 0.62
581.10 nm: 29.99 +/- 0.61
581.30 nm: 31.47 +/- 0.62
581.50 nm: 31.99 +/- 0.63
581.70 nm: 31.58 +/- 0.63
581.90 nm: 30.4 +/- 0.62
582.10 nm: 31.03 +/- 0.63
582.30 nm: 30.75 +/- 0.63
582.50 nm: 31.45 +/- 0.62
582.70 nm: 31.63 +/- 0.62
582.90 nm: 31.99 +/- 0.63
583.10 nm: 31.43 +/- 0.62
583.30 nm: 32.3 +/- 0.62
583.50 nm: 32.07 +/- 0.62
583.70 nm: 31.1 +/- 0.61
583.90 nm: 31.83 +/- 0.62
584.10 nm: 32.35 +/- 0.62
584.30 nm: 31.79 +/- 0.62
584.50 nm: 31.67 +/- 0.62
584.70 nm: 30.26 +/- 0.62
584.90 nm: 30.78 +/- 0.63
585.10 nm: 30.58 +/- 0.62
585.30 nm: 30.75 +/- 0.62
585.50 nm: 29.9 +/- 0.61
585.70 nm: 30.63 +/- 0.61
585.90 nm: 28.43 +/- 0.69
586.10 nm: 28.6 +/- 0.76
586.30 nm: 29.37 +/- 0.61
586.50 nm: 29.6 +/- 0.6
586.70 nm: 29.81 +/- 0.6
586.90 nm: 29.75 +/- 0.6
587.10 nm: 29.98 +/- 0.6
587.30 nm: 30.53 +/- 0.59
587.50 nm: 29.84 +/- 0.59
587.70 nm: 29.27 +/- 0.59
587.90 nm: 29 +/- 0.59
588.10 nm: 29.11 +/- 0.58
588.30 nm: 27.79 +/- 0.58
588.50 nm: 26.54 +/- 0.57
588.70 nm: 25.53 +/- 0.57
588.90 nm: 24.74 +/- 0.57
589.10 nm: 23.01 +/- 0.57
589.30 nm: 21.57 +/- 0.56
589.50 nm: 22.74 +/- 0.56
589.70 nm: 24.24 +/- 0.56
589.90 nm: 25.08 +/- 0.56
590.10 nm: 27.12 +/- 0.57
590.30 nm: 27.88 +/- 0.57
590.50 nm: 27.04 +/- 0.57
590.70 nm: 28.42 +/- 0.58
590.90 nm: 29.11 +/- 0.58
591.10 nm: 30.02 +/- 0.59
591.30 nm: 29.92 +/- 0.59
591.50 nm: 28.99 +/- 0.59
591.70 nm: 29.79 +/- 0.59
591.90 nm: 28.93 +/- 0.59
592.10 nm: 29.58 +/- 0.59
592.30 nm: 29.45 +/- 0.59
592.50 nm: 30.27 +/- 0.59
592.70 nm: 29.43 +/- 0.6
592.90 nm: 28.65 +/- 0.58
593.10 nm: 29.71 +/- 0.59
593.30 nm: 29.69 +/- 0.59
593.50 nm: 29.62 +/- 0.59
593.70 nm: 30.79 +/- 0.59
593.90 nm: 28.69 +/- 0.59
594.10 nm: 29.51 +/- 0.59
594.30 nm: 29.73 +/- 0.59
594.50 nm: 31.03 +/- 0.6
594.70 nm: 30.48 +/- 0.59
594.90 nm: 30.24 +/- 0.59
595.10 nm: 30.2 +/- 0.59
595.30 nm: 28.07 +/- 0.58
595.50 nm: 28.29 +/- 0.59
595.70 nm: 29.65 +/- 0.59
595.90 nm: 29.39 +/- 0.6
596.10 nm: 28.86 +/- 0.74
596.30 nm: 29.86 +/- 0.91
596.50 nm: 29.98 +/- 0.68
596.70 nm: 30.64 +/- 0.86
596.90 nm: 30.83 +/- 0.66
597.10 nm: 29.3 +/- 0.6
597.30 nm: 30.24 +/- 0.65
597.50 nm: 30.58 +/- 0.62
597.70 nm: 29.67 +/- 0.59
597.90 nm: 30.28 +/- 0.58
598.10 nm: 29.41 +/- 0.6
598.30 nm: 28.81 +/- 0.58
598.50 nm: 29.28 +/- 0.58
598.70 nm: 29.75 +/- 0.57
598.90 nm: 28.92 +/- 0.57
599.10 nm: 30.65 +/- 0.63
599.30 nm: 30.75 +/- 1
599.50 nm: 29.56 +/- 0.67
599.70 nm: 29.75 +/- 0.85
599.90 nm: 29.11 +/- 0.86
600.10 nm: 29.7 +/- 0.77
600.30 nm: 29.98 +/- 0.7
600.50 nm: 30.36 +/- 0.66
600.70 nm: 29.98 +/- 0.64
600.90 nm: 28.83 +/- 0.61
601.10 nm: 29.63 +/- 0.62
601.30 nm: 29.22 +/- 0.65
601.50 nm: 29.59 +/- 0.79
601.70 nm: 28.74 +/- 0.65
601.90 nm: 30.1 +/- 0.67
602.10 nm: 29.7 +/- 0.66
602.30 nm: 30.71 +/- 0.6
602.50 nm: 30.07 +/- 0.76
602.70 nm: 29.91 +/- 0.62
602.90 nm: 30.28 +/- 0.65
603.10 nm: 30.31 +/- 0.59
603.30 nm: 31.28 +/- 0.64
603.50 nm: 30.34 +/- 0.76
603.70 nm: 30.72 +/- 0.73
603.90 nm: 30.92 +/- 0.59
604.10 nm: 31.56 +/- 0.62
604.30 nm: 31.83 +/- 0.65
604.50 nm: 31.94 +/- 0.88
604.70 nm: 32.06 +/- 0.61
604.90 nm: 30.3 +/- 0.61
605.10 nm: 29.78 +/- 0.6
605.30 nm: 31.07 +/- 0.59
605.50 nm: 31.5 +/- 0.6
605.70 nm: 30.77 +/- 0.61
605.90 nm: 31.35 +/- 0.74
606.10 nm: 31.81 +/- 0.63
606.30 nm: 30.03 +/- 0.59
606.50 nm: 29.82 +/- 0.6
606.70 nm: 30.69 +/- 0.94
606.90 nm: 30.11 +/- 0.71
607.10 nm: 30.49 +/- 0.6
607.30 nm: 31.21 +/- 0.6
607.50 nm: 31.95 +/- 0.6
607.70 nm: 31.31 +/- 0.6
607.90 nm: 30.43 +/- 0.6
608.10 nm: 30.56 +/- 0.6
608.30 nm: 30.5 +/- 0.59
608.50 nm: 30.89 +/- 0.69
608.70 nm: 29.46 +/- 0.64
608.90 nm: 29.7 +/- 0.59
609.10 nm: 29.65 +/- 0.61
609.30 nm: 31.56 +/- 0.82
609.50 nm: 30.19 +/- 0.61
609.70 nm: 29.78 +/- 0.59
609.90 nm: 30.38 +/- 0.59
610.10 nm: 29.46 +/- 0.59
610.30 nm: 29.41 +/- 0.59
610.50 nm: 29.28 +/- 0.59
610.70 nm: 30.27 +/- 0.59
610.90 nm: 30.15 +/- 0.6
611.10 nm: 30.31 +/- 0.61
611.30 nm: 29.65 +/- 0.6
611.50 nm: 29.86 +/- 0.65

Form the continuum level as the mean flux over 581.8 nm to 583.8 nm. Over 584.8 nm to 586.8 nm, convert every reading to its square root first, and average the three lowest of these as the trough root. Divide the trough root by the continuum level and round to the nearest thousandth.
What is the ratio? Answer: 0.171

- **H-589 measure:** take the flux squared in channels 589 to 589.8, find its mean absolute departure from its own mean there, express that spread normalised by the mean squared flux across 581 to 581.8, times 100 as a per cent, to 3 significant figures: 3.44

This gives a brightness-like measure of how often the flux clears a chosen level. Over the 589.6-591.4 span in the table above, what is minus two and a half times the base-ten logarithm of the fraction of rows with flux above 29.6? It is 1.6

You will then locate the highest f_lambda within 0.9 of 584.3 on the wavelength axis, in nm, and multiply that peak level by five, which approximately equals 162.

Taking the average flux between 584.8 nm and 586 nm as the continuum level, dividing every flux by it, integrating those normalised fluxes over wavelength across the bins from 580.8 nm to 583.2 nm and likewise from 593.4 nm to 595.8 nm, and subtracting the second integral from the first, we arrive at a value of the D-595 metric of 0.12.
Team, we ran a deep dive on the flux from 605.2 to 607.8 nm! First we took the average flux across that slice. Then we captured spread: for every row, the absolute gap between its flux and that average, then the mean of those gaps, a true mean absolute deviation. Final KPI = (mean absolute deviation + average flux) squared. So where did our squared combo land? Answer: 992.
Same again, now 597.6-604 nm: 925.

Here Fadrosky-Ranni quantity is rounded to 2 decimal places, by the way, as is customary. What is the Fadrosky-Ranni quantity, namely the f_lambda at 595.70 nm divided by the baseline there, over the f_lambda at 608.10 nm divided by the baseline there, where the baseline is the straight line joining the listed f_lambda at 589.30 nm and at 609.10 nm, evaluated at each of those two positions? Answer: 1.17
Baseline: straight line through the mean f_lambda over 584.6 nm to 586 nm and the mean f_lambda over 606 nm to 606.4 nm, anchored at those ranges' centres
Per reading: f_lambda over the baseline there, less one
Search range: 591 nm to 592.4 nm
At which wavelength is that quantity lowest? 591.90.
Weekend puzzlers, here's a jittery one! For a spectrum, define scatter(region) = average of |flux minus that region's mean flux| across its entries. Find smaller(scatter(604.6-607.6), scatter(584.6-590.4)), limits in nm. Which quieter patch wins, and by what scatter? 0.65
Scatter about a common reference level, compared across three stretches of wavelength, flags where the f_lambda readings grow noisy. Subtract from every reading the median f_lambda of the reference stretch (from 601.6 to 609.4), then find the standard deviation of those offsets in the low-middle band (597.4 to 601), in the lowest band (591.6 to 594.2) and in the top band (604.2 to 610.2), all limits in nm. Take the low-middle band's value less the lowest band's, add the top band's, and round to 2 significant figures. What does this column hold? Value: 0.84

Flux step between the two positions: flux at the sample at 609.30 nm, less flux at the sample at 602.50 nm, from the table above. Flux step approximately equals 1.5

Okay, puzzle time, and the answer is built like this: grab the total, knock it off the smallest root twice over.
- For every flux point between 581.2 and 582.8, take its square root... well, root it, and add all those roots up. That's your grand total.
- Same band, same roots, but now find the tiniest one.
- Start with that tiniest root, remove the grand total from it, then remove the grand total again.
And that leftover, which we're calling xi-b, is -84.0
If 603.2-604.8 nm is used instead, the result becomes -84.0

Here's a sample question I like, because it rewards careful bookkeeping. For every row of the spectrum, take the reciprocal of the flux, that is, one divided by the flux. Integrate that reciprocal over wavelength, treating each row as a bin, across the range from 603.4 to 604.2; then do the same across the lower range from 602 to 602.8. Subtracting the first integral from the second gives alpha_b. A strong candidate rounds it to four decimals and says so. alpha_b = 0.0007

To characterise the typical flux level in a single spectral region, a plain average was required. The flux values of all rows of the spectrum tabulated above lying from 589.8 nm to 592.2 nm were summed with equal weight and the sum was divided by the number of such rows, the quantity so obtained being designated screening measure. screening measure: 28.5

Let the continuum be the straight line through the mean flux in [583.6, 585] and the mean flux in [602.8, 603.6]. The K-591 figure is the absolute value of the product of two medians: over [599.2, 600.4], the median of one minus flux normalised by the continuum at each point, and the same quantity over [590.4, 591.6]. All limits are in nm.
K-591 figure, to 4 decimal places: 0.0021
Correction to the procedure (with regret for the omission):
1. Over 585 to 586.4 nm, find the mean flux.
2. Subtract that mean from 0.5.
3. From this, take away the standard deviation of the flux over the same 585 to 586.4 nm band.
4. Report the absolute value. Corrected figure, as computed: 30.2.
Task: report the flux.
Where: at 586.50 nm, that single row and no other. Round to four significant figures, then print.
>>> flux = 29.60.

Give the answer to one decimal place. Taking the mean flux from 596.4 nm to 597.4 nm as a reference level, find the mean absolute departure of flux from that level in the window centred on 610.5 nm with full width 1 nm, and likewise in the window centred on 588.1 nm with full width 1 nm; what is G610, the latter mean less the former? 1.3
